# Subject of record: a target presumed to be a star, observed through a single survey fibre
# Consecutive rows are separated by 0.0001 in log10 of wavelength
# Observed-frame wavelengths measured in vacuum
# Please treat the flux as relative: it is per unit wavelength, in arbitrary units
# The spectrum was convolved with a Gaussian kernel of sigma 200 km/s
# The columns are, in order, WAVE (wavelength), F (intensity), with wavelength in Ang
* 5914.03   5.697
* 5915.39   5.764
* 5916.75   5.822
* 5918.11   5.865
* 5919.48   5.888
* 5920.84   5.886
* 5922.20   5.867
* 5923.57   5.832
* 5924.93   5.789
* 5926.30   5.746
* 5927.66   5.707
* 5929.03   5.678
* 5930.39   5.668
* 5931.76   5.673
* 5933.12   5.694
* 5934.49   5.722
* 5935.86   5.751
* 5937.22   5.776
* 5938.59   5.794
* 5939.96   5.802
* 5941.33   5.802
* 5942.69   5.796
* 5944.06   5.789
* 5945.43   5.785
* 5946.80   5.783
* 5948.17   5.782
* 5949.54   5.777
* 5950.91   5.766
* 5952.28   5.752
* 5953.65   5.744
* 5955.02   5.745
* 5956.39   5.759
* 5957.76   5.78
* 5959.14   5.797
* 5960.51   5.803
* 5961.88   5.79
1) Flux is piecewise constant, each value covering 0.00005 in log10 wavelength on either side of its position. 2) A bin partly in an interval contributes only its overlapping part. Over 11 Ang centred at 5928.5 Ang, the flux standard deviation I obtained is 0.06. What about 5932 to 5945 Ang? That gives 0.04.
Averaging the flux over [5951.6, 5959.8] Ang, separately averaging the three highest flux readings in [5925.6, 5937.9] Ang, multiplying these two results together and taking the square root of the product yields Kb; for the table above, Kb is 5.76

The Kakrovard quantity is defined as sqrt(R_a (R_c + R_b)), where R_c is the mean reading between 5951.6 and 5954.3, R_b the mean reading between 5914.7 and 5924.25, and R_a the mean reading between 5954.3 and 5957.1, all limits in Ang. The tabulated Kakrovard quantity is 8.17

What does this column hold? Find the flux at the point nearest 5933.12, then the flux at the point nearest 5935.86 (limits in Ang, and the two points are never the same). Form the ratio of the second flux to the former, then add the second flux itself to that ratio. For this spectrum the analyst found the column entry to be 6.76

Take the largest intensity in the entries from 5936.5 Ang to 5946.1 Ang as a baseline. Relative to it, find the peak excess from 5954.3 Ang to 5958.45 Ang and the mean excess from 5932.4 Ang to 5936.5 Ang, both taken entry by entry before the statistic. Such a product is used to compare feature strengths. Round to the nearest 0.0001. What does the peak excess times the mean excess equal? 0.0018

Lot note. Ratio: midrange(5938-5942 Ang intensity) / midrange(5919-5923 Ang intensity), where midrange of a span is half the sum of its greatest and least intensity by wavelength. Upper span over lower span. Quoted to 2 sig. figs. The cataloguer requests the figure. 0.99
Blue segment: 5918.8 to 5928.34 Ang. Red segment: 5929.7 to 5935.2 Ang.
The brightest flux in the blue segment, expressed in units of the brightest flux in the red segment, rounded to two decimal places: 1.03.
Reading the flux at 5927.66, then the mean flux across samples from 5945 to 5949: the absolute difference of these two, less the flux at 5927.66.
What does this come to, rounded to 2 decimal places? -5.63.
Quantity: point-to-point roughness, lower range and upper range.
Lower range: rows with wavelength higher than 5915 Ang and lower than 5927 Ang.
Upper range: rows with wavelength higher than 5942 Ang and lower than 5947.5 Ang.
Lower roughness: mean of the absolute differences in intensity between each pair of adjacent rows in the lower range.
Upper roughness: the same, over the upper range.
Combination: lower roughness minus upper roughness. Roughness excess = 0.029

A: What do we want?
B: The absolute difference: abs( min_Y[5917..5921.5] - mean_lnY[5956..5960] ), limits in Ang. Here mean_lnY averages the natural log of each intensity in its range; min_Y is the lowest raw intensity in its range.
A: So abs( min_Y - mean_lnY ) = 4.11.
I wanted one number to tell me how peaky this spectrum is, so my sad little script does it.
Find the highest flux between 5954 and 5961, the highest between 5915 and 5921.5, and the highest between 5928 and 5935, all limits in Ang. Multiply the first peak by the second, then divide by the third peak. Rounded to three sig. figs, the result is 5.97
